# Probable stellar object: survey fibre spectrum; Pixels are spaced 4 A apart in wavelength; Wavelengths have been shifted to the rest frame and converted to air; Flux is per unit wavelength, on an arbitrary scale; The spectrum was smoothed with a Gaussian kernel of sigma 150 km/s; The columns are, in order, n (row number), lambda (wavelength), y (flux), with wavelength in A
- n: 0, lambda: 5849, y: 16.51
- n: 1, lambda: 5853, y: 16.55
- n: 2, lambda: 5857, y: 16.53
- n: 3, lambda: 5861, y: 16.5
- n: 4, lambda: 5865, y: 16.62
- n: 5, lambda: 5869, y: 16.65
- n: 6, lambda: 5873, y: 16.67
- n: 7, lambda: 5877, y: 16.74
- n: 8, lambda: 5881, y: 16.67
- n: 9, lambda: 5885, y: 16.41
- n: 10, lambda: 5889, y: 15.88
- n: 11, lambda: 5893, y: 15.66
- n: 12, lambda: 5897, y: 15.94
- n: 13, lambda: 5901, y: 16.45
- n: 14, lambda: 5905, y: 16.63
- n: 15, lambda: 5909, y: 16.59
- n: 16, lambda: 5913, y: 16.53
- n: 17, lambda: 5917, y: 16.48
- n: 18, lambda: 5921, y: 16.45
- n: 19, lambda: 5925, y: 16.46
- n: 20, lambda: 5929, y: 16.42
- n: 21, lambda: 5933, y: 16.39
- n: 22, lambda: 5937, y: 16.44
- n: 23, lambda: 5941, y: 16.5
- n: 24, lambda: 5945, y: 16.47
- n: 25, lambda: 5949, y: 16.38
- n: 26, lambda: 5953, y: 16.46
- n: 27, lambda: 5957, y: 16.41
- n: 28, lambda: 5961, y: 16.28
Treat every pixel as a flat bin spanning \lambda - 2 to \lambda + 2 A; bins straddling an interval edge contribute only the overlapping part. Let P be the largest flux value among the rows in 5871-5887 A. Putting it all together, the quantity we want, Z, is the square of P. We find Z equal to 280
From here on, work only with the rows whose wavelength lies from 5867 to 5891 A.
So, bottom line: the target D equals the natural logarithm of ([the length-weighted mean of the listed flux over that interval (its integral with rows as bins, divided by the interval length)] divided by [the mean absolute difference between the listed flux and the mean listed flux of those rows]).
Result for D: 4.2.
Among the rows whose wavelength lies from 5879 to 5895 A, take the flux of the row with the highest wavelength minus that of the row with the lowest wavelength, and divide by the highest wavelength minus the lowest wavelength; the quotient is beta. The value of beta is -0.084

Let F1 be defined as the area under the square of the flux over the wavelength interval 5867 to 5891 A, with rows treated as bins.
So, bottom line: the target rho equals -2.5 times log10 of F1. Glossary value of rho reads -9.54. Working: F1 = 6539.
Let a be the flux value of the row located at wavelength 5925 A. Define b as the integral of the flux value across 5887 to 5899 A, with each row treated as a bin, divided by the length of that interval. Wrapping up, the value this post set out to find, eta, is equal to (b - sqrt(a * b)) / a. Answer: -0.019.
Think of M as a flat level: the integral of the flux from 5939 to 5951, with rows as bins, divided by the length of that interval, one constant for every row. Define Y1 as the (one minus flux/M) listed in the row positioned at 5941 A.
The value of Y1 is -0.003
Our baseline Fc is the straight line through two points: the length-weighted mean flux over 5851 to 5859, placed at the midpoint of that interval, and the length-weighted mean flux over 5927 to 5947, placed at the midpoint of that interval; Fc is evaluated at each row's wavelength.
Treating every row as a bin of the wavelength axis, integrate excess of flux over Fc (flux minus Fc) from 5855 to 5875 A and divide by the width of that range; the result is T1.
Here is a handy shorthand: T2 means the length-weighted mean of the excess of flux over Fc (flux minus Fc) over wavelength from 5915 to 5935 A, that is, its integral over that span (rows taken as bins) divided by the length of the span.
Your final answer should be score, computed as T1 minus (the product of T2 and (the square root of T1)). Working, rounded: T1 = 0.066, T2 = -0.02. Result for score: 0.07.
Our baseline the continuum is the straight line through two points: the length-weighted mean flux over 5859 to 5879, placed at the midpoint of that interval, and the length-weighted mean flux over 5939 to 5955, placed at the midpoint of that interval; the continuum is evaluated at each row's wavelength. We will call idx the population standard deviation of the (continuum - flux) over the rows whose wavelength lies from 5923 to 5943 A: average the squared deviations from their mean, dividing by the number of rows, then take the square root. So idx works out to 0.04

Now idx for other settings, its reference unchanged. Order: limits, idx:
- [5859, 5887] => 0.11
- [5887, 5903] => 0.30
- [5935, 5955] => 0.04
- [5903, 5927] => 0.05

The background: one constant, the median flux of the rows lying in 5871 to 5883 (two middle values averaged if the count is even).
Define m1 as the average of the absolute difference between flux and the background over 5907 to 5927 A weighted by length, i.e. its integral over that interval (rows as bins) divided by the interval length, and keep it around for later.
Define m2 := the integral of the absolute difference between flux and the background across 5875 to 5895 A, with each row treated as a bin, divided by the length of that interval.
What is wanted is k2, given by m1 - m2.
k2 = -0.26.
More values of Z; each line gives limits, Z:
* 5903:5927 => 277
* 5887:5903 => 271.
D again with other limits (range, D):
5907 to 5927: 5.9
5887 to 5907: 3.9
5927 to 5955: 6.2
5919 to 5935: 6.5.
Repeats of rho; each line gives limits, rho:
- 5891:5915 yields -9.51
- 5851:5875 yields -9.55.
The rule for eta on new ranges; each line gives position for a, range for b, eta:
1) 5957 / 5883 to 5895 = -0.013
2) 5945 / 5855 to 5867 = 0.002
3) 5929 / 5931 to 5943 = 0.001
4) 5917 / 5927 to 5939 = -0.002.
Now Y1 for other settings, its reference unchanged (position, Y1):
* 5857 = -0.005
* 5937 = 0.001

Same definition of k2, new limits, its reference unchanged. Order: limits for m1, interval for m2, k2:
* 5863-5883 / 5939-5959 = -0.20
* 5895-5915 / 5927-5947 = 0.02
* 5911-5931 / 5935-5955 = -0.02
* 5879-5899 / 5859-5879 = 0.50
